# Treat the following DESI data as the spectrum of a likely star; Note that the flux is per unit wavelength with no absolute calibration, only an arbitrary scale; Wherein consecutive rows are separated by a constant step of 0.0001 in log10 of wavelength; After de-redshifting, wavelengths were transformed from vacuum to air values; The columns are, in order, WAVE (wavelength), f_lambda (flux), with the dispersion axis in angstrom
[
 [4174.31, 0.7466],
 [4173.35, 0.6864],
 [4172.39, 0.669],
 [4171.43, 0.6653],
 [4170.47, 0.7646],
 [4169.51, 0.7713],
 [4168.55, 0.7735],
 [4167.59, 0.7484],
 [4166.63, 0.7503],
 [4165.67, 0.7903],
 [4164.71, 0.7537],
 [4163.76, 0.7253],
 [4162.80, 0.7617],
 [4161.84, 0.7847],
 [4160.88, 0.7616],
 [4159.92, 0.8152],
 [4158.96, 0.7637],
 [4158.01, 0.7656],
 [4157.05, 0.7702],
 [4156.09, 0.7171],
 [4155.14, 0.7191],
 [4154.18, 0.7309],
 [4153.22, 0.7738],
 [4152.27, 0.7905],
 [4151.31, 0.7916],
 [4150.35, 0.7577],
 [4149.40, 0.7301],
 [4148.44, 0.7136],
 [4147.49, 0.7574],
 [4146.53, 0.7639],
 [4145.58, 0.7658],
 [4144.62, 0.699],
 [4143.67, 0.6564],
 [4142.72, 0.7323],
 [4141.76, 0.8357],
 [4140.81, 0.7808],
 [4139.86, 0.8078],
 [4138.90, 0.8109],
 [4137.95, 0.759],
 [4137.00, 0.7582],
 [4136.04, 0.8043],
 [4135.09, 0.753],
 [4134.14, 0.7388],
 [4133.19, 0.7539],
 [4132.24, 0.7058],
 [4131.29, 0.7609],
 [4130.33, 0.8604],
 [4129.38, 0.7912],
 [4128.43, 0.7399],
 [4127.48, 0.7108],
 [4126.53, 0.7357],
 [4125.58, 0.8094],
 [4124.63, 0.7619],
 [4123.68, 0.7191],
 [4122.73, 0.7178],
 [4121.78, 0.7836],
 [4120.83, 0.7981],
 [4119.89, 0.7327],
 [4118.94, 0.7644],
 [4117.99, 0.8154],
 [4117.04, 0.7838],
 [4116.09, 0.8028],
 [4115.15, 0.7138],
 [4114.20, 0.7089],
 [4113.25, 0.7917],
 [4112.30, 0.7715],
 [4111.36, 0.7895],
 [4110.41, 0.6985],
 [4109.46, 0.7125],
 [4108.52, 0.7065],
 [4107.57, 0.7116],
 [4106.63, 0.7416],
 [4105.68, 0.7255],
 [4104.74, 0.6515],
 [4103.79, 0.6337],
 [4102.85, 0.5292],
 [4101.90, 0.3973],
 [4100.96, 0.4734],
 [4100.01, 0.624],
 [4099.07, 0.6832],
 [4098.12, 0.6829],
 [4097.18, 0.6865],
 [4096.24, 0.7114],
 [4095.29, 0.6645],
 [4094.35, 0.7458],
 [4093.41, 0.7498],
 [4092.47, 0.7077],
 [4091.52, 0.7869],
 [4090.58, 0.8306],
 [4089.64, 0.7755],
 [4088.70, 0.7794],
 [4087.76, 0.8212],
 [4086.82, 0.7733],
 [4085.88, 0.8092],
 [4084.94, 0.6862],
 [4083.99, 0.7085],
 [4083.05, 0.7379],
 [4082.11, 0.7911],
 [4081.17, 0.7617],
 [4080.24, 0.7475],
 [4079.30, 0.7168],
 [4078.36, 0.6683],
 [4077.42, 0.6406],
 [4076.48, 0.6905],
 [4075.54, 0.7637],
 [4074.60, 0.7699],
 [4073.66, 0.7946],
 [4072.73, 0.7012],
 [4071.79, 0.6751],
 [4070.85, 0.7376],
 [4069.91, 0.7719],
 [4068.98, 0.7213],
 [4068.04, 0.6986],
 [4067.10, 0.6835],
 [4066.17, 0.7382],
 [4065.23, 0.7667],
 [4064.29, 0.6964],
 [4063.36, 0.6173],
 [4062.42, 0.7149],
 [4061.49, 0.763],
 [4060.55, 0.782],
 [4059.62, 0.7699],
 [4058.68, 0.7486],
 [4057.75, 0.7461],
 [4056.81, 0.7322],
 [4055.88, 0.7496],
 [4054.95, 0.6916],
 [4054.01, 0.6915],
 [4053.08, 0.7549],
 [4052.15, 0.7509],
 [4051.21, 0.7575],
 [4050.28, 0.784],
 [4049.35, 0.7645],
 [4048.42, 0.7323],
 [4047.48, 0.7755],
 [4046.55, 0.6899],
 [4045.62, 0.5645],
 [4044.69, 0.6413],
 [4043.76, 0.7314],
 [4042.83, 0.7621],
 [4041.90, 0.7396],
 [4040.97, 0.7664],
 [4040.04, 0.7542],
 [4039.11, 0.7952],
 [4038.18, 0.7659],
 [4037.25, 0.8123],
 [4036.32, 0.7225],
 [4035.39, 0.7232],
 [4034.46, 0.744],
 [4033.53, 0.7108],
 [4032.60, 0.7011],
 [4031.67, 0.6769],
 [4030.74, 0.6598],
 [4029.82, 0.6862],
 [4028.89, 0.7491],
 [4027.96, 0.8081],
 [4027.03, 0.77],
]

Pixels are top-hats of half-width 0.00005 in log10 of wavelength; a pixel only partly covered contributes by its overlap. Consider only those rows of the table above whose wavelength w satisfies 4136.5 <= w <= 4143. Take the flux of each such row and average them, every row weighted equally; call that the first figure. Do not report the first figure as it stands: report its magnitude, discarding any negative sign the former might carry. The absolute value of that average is 0.784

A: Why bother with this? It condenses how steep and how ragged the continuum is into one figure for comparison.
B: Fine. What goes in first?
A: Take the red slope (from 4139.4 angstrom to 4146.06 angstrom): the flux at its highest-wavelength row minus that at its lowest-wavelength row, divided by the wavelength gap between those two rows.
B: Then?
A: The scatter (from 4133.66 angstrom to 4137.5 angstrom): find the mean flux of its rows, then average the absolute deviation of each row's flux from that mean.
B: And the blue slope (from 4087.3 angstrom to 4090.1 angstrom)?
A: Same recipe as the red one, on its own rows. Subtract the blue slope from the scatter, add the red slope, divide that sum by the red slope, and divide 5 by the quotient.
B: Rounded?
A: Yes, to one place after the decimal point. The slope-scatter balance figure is -1.0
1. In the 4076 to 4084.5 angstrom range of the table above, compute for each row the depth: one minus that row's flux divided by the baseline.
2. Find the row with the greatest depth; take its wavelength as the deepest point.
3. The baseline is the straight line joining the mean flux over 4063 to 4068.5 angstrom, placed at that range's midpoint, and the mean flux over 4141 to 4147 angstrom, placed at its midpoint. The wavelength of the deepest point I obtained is 4077.42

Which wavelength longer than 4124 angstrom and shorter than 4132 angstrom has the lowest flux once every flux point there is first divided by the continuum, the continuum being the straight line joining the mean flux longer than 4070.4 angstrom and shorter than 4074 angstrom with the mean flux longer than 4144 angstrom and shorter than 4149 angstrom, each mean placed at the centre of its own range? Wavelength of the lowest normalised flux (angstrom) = 4127.48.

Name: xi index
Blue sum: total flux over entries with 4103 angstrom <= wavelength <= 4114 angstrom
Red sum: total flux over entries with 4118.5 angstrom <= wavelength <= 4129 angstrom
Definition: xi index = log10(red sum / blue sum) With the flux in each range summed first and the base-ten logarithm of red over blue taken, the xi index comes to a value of 0.018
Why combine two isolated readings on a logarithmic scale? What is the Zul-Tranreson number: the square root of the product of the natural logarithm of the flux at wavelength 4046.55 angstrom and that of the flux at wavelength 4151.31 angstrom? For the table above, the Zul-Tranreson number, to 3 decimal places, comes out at 0.295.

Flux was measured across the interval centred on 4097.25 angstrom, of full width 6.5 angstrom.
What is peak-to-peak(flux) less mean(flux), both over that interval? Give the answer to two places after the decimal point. -0.56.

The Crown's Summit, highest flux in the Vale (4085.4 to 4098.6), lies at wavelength 4090.58 angstrom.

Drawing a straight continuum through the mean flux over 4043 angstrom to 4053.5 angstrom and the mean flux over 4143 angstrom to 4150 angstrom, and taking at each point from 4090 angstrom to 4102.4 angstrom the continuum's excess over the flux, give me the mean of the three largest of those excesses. 0.23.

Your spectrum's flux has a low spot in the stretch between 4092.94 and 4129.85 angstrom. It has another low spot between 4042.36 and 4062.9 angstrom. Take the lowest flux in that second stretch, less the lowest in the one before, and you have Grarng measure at 0.17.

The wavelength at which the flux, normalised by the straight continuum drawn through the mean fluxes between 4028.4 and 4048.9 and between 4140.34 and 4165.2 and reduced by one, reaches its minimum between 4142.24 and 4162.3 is 4143.67 angstrom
